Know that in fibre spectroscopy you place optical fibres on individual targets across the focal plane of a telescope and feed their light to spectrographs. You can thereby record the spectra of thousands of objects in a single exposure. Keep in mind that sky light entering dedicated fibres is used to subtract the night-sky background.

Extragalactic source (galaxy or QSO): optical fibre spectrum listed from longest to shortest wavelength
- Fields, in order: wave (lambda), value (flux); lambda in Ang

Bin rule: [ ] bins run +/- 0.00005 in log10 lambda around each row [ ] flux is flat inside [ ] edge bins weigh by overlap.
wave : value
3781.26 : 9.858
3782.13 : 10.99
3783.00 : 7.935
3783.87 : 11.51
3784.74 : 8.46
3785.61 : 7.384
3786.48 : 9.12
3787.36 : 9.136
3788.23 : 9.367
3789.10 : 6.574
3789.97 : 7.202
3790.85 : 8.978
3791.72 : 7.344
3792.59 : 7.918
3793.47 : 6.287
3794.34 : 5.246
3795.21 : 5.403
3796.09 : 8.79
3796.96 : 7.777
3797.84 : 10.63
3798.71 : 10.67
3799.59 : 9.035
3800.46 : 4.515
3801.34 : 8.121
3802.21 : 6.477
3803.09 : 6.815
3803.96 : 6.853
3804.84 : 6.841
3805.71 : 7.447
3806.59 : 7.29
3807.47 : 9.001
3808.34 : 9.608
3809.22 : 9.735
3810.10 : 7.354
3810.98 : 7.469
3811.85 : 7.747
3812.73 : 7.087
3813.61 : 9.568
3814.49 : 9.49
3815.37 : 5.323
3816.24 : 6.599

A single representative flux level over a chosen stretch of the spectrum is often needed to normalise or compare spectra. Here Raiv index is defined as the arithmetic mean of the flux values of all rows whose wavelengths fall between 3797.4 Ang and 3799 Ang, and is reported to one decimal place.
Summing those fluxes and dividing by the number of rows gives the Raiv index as 10.7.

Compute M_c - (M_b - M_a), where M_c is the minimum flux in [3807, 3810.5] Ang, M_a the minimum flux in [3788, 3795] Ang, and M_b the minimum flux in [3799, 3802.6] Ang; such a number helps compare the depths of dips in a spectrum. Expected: 8.1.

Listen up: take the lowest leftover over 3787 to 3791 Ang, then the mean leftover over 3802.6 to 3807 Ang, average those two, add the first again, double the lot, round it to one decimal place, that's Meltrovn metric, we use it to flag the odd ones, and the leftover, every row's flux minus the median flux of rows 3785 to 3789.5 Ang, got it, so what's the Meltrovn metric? -9.7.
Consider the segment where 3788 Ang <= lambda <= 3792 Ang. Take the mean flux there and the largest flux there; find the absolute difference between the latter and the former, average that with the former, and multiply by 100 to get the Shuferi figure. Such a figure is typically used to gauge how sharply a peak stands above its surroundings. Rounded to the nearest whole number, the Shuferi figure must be 468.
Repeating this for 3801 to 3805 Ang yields 406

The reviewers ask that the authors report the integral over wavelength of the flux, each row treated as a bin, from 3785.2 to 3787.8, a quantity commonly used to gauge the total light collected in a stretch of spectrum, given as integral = 22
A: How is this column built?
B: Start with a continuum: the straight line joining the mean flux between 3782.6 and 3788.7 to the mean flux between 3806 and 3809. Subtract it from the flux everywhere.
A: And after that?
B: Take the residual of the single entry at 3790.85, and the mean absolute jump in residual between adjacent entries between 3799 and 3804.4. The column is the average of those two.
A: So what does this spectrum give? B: 1.05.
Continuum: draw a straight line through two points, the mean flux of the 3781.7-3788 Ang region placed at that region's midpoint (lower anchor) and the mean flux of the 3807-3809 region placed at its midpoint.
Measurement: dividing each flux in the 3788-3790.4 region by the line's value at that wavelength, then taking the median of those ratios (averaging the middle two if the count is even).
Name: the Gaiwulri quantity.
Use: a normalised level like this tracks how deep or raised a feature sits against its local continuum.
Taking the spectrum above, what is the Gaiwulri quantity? 0.78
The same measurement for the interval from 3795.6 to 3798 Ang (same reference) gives 0.95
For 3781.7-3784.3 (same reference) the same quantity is 1.19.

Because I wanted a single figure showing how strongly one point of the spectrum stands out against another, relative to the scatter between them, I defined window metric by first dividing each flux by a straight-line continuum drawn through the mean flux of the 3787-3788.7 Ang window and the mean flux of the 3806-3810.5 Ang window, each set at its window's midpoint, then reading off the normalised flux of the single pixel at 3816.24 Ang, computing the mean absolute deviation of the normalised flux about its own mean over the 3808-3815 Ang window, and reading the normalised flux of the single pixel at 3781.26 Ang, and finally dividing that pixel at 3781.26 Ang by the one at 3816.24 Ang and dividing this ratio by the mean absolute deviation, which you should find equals 10.2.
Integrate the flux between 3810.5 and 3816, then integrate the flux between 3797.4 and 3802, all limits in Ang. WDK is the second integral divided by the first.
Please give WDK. 0.92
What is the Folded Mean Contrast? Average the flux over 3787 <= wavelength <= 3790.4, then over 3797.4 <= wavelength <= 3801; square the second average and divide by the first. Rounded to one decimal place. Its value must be 9.4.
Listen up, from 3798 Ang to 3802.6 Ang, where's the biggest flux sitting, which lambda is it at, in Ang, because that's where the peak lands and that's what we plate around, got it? 3798.71 Ang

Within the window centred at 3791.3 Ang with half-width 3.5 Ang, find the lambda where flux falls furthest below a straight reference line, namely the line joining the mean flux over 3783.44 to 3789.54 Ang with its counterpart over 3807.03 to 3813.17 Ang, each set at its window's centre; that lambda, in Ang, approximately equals 3794.34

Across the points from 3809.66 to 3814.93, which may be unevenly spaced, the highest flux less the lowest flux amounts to 2.5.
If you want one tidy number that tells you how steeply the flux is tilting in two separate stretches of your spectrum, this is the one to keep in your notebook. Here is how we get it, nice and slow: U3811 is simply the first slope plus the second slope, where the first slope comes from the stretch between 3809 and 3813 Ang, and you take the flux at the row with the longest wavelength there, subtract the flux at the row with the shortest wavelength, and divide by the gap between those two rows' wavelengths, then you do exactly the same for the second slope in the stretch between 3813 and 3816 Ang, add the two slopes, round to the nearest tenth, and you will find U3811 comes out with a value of -3.2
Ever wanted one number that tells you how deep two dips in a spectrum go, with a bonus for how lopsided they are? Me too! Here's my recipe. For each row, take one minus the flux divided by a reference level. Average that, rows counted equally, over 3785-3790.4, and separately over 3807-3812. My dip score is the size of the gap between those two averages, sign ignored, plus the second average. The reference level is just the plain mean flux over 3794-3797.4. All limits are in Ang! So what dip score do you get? -0.19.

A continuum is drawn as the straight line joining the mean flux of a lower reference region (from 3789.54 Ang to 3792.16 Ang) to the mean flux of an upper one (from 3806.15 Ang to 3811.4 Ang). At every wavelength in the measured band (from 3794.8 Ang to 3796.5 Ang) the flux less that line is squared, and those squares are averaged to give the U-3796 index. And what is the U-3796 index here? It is 3.6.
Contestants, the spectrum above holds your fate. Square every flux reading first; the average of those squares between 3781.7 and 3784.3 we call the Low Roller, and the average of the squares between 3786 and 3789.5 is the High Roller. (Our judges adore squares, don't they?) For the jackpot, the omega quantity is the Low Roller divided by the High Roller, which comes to 1.42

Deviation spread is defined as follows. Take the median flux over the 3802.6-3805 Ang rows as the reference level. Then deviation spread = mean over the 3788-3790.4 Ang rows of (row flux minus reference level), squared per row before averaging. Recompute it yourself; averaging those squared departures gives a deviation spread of 2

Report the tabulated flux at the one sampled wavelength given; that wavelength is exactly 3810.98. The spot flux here 7.469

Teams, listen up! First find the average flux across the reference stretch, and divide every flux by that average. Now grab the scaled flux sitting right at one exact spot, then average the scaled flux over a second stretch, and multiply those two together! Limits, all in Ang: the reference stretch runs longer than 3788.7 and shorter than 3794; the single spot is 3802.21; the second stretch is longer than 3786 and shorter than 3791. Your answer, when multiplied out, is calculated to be 1.00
